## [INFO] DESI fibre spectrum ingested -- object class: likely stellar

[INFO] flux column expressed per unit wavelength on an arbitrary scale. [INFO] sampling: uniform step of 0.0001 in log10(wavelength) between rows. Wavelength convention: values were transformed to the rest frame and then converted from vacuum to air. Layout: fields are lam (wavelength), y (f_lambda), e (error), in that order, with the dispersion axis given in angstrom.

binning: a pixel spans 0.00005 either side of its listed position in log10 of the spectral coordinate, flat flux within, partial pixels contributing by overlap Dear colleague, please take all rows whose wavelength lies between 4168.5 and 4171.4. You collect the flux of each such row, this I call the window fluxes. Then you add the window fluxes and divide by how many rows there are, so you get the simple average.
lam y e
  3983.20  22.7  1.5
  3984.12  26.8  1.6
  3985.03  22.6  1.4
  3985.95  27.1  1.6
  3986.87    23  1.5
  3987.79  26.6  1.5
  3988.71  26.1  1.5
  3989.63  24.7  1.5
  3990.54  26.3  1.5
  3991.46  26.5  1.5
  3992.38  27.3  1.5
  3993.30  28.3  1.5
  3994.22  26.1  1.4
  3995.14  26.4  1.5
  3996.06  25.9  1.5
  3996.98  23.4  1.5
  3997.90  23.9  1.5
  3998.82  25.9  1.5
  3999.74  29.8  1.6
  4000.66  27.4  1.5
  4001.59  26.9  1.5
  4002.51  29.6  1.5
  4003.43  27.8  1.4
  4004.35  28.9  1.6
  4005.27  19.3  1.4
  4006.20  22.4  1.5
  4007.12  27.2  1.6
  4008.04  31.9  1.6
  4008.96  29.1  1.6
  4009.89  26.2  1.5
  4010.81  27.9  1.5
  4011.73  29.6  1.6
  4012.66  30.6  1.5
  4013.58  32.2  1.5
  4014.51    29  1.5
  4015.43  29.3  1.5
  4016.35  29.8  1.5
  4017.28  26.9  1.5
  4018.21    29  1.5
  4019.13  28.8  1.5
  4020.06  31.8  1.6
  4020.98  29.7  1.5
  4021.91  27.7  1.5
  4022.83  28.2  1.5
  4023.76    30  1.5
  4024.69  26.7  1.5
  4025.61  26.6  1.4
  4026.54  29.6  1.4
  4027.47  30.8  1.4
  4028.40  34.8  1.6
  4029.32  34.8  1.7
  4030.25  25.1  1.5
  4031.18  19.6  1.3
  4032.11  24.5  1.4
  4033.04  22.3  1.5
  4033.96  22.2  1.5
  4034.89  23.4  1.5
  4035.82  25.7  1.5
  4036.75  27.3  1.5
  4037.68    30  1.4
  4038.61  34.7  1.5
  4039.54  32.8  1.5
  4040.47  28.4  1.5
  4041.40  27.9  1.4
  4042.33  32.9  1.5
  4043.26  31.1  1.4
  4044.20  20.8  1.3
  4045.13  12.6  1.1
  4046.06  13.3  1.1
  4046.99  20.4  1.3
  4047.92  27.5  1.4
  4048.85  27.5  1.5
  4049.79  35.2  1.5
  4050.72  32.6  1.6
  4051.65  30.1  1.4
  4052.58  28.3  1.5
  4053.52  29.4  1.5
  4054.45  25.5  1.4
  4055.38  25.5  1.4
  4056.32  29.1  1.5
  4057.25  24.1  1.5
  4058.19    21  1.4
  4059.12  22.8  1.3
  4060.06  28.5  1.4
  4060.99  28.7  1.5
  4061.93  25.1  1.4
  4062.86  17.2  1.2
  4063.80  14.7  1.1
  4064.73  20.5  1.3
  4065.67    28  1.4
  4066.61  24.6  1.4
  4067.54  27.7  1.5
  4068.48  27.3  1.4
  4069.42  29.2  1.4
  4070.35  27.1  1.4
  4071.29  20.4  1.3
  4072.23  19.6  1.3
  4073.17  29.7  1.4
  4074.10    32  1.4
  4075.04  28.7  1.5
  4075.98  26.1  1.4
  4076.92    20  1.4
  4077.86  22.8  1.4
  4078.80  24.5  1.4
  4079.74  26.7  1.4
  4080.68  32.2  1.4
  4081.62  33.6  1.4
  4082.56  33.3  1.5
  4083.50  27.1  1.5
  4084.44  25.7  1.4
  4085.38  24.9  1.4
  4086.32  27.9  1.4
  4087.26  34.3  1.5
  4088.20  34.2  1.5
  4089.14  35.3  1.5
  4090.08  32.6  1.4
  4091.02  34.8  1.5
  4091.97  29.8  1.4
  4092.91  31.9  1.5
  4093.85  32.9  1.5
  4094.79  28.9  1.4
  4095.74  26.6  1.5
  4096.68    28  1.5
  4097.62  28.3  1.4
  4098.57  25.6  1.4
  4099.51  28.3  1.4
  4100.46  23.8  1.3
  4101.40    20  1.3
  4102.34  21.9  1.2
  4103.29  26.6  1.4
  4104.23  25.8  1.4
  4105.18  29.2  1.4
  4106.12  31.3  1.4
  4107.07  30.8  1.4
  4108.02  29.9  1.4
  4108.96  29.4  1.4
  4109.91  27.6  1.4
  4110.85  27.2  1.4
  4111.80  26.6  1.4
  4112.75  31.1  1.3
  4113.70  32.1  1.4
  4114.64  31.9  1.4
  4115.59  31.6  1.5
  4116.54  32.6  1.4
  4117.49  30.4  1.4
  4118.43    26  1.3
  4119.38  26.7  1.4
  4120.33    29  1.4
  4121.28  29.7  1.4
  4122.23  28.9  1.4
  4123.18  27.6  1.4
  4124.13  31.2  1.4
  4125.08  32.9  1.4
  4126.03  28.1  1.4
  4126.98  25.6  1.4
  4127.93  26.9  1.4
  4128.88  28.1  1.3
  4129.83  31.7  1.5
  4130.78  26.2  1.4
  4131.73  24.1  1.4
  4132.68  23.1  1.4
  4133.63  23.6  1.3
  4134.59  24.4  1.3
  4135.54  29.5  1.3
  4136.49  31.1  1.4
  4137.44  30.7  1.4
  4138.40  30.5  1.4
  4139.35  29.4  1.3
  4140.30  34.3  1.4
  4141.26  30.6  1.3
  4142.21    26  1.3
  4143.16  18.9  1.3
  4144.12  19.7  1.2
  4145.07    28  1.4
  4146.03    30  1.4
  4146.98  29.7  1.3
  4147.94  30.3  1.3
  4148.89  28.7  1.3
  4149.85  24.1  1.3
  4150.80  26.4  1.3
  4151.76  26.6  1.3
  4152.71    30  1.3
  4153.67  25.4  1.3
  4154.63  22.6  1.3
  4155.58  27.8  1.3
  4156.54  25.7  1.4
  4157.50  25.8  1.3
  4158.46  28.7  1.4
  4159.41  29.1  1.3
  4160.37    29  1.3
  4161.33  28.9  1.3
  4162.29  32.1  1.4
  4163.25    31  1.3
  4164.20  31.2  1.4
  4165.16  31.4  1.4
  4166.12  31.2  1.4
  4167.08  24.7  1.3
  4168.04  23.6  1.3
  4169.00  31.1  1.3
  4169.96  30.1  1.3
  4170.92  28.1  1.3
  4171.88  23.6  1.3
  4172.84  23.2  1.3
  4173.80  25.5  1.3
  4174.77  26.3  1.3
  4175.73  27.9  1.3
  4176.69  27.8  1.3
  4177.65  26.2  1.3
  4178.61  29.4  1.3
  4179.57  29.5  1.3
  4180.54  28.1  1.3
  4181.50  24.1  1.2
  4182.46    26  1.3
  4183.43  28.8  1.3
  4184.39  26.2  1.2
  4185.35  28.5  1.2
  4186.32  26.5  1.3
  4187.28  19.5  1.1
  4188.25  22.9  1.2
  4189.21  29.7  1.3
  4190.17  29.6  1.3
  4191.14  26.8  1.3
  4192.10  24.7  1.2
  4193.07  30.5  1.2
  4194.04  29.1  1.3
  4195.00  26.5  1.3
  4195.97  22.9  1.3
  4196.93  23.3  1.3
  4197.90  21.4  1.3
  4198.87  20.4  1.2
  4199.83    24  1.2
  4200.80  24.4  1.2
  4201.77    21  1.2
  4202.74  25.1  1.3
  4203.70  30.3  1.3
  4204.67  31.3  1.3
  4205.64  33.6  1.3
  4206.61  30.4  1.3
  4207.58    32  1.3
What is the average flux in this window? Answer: 30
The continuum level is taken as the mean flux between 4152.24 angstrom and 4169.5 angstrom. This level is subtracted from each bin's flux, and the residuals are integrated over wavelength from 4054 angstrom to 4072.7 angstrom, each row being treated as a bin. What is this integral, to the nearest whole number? -74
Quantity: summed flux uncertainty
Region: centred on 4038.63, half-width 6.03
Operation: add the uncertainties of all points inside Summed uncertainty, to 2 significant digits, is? 19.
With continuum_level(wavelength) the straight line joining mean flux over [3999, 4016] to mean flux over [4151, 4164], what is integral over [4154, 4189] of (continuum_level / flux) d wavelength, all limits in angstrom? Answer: 36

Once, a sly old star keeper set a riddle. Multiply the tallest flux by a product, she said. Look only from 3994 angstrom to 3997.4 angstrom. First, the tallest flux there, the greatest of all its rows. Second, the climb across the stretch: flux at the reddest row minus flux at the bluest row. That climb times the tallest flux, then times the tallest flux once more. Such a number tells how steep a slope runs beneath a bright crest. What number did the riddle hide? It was -1882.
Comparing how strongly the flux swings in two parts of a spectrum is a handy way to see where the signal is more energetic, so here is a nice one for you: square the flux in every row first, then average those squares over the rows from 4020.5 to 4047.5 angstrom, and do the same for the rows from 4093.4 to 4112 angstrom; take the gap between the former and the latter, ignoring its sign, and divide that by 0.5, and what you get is 36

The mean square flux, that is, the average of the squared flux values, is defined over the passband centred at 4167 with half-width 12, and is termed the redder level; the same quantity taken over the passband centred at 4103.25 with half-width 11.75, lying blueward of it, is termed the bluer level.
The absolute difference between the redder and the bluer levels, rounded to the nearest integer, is 17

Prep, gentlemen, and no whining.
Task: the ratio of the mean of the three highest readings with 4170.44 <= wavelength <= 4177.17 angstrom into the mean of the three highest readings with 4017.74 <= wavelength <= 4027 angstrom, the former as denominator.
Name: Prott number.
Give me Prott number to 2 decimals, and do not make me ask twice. 1.09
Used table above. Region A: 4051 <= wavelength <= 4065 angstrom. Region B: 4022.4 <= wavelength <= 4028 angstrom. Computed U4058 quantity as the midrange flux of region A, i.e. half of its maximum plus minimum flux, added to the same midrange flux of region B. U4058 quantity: 51.1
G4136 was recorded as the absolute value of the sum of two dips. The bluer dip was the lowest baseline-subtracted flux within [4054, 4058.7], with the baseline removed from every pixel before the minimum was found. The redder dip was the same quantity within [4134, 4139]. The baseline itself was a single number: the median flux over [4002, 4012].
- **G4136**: 10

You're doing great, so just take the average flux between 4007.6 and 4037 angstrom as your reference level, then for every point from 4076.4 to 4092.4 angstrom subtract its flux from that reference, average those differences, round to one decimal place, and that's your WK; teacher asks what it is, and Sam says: -1.2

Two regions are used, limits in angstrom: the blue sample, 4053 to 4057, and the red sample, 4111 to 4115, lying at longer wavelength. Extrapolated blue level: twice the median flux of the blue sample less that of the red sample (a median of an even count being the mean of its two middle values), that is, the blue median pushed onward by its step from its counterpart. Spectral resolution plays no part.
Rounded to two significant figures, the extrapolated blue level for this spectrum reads 23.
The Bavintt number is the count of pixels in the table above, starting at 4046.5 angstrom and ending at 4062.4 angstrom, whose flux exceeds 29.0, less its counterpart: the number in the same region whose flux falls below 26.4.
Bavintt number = -2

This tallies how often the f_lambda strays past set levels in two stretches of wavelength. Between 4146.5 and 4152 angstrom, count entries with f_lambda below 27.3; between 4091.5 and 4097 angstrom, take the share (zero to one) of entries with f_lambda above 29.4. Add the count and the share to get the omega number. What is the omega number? 3.5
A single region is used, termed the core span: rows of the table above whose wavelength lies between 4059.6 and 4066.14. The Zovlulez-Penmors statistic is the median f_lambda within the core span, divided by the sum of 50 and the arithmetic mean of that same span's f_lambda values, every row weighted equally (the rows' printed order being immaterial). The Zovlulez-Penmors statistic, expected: 0.343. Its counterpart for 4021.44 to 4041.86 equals 0.357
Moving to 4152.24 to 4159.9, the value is 0.349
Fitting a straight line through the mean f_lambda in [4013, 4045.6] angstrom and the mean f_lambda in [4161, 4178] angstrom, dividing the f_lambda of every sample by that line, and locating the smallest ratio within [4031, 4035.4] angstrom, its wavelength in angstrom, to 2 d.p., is 4031.18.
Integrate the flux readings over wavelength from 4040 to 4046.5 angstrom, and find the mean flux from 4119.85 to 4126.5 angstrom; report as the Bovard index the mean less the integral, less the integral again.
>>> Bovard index -281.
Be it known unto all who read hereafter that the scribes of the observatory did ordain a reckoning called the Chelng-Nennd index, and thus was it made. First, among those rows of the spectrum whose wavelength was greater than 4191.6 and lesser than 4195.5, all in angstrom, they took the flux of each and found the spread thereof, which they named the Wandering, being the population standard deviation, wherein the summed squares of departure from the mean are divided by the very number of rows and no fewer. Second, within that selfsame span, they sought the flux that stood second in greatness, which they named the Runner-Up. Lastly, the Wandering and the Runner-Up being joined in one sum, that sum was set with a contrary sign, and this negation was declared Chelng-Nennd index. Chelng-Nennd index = -31.3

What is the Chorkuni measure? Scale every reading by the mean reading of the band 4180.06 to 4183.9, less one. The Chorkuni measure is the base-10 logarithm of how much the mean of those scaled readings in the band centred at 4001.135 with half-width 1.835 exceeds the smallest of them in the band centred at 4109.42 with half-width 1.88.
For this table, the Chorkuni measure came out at -1.3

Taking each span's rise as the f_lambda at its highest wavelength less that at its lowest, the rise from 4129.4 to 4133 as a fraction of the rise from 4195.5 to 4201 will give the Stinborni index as -5.7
